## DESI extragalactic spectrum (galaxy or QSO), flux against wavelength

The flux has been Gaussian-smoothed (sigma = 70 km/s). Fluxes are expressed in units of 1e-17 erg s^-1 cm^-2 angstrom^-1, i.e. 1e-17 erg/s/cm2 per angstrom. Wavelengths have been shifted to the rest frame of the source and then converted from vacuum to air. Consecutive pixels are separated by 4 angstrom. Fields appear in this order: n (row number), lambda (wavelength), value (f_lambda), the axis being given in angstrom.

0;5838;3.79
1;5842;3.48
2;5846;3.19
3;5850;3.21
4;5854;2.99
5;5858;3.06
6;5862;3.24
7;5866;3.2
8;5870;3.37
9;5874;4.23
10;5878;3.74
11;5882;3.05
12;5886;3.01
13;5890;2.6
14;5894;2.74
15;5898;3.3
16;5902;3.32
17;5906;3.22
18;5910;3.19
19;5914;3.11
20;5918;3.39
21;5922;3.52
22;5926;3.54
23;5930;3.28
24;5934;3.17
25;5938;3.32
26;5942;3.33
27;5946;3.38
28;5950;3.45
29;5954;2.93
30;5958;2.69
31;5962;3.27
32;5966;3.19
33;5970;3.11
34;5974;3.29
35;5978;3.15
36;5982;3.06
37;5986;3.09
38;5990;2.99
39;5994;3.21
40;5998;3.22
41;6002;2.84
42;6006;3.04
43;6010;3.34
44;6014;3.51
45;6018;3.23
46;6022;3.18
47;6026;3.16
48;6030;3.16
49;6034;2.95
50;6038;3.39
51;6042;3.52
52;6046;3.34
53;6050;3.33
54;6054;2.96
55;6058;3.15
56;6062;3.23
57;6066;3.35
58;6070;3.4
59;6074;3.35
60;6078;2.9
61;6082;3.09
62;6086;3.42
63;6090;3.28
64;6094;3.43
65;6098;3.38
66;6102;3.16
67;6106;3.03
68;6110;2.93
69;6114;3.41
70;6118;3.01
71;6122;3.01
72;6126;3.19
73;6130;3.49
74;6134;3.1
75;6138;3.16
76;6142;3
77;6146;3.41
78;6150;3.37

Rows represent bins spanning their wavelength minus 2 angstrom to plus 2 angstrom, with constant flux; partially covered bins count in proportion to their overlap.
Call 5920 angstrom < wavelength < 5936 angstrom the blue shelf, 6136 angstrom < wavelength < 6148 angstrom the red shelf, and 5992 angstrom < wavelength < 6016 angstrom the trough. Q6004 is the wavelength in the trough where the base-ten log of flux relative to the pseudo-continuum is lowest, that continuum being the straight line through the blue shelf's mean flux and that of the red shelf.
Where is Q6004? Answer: 6002 angstrom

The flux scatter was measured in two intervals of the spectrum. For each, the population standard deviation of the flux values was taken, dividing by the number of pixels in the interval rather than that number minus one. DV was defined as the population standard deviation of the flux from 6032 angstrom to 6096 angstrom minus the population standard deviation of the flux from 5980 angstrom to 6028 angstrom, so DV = 0.02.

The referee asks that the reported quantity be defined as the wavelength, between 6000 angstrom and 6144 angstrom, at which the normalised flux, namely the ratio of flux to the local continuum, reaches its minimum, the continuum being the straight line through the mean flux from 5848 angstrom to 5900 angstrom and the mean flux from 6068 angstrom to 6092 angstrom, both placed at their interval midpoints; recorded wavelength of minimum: 6002 angstrom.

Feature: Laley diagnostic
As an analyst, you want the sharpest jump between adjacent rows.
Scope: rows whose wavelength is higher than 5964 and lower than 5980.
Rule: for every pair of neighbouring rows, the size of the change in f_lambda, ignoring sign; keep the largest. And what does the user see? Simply 0.18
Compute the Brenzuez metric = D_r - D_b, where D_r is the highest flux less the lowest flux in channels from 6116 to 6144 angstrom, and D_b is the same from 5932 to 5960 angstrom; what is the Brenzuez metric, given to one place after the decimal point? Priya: -0.3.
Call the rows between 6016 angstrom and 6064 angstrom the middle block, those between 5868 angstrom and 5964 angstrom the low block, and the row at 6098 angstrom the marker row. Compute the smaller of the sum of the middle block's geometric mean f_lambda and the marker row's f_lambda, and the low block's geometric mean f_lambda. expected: 3.24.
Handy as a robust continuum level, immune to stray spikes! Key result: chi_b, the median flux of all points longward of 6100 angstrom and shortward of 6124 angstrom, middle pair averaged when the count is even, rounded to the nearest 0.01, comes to 3.02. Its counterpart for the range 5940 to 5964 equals 3.30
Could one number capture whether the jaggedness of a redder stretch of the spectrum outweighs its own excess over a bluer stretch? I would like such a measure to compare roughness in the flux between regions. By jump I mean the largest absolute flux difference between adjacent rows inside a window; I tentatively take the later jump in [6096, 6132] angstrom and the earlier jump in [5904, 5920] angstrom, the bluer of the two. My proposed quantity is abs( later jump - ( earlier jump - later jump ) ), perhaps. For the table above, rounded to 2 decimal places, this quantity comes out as 0.68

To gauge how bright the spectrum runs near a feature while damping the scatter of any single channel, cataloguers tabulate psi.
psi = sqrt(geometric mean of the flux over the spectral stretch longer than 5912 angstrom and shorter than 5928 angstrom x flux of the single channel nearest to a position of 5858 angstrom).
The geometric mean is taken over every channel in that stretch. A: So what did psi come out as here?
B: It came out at 3.22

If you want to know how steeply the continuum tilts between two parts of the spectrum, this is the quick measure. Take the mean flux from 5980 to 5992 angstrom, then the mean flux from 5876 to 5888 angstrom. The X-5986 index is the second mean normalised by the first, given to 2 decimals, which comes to 1.07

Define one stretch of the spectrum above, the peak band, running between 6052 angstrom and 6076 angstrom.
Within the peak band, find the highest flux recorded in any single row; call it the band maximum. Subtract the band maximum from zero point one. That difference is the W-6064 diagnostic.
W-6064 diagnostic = -3.3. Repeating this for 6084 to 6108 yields -3.3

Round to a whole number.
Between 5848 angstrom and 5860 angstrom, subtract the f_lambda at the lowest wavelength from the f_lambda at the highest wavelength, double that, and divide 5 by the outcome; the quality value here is -17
